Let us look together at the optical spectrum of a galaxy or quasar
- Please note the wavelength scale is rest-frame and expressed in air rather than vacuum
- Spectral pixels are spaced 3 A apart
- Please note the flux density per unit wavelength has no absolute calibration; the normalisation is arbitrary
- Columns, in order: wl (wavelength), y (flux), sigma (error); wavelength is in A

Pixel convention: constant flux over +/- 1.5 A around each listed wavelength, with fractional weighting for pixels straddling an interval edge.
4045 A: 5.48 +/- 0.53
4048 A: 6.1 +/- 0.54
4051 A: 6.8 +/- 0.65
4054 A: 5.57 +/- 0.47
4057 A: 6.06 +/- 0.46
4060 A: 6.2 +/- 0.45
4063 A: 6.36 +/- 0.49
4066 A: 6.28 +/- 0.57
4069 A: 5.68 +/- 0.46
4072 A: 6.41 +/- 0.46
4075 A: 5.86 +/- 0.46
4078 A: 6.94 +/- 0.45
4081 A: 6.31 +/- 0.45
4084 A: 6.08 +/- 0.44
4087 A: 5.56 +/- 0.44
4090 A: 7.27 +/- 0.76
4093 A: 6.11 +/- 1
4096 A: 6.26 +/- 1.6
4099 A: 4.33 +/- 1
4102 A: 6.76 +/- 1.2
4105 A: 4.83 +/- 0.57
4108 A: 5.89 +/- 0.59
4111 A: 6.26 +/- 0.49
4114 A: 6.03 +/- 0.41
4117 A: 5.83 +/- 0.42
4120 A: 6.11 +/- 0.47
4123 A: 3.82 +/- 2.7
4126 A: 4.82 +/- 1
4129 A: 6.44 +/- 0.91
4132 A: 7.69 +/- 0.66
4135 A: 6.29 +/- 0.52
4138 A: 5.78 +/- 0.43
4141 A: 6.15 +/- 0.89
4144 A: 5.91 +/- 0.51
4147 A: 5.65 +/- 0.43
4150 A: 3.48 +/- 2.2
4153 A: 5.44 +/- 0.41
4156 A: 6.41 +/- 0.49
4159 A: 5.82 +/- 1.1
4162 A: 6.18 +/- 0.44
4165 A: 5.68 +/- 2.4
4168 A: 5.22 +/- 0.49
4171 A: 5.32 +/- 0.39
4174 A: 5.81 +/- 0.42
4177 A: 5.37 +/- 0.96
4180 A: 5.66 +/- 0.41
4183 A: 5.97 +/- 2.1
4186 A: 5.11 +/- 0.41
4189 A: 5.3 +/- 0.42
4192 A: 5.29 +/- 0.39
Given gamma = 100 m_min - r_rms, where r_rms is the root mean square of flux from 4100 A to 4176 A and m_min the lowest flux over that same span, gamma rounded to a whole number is 342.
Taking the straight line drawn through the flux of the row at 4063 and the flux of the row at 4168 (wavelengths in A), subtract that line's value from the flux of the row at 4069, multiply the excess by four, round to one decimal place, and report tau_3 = -2.5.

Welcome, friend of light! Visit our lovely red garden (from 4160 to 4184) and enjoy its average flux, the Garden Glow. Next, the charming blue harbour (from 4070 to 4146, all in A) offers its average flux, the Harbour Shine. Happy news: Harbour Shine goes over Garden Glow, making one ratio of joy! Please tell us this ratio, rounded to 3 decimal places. 1.060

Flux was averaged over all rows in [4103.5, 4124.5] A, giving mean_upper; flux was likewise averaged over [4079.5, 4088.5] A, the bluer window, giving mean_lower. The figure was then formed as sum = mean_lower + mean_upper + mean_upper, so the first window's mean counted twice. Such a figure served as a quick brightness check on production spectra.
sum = 17.1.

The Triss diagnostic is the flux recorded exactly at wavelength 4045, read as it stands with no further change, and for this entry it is 5.48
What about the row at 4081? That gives 6.31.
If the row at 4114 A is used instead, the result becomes 6.03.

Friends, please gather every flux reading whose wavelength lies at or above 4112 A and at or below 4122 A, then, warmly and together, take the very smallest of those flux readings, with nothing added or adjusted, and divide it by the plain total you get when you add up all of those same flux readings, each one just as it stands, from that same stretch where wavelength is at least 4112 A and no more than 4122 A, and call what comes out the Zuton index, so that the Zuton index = 0.32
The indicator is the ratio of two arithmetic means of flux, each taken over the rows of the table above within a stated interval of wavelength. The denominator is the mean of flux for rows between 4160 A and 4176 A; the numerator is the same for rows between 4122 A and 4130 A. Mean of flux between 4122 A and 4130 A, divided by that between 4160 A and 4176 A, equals 0.89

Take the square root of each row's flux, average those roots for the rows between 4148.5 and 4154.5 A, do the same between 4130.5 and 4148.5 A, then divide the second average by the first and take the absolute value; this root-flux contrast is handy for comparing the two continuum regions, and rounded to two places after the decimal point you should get 1.19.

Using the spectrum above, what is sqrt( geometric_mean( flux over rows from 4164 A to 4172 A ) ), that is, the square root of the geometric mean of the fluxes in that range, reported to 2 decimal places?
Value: 2.32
